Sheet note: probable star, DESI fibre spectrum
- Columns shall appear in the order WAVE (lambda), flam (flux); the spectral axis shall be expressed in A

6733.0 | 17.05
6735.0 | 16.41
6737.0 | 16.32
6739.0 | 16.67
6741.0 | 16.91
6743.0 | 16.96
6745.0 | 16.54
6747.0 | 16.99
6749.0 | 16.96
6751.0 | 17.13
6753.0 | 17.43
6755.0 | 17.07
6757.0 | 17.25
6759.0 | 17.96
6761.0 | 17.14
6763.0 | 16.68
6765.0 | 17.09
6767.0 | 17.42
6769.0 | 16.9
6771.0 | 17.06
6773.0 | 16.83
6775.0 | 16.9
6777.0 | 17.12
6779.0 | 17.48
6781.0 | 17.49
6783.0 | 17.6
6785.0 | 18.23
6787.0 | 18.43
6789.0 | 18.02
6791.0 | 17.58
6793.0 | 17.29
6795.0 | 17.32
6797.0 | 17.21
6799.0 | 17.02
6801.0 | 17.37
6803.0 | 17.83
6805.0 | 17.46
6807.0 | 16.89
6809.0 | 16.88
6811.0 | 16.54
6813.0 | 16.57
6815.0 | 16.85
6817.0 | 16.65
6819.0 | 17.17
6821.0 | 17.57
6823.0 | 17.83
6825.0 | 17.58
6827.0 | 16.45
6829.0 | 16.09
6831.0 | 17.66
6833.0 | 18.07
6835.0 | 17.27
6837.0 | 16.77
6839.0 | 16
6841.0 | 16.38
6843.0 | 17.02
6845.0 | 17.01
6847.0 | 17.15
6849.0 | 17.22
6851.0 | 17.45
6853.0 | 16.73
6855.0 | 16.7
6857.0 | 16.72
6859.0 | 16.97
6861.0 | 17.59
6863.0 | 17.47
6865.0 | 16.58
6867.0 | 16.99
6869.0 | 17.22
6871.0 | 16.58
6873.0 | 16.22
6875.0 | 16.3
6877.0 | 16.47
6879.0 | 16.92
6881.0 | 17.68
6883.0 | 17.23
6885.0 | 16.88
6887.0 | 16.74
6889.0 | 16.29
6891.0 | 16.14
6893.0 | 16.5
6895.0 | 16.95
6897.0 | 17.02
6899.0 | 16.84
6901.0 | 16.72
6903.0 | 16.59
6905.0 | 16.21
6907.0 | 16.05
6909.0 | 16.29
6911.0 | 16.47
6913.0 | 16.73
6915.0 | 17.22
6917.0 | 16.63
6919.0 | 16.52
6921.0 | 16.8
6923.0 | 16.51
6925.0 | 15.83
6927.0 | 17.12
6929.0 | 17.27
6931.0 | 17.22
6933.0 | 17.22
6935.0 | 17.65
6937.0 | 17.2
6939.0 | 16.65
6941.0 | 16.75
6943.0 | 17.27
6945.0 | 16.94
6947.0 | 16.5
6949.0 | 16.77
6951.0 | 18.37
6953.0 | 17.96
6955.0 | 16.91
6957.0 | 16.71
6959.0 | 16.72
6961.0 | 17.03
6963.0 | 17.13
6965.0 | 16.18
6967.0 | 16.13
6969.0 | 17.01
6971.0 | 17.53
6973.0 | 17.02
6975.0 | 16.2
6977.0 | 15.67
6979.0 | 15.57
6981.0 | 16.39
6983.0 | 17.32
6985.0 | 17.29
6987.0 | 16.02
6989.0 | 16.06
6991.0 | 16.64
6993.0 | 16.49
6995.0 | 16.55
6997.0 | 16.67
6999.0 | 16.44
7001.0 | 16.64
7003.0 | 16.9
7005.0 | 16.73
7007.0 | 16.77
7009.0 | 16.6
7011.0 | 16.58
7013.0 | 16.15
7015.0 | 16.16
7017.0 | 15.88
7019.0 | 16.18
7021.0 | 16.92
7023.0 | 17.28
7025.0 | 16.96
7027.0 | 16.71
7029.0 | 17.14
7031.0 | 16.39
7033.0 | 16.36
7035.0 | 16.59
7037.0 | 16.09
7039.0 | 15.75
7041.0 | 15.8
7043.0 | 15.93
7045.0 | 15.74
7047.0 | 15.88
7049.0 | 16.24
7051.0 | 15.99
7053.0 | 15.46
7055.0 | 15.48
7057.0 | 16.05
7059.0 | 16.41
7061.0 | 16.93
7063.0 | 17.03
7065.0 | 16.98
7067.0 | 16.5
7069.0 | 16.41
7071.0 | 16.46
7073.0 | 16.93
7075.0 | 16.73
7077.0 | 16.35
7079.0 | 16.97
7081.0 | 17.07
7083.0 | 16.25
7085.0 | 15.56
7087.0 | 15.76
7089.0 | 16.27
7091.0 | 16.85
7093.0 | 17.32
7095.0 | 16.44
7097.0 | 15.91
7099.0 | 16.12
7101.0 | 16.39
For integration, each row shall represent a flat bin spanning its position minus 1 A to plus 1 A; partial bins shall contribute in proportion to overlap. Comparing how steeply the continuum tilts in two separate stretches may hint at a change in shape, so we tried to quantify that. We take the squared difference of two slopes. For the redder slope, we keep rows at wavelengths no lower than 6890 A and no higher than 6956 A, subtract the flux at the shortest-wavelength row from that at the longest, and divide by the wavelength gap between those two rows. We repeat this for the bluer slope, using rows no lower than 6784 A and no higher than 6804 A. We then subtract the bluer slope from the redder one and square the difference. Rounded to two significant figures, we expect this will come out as 0.0012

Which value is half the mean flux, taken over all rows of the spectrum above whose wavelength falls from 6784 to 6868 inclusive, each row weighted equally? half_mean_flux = 8.58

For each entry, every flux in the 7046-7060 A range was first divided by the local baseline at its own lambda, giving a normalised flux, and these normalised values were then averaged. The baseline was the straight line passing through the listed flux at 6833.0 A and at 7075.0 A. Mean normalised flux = 0.95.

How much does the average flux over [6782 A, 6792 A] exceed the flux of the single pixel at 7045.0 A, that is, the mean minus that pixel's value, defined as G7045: 2.2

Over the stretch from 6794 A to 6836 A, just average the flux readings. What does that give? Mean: 17.2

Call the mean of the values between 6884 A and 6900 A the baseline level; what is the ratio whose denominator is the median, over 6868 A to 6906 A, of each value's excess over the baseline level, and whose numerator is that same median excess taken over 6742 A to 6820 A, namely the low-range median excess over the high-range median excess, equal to 9.2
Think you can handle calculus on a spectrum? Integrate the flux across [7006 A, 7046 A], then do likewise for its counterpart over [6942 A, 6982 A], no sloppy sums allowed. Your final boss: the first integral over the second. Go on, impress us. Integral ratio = 0.976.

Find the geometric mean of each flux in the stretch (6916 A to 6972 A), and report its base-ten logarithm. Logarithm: 1.229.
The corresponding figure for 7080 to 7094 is 1.216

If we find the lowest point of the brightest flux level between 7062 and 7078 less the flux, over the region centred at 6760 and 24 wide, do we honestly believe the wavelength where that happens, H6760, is 6759.0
